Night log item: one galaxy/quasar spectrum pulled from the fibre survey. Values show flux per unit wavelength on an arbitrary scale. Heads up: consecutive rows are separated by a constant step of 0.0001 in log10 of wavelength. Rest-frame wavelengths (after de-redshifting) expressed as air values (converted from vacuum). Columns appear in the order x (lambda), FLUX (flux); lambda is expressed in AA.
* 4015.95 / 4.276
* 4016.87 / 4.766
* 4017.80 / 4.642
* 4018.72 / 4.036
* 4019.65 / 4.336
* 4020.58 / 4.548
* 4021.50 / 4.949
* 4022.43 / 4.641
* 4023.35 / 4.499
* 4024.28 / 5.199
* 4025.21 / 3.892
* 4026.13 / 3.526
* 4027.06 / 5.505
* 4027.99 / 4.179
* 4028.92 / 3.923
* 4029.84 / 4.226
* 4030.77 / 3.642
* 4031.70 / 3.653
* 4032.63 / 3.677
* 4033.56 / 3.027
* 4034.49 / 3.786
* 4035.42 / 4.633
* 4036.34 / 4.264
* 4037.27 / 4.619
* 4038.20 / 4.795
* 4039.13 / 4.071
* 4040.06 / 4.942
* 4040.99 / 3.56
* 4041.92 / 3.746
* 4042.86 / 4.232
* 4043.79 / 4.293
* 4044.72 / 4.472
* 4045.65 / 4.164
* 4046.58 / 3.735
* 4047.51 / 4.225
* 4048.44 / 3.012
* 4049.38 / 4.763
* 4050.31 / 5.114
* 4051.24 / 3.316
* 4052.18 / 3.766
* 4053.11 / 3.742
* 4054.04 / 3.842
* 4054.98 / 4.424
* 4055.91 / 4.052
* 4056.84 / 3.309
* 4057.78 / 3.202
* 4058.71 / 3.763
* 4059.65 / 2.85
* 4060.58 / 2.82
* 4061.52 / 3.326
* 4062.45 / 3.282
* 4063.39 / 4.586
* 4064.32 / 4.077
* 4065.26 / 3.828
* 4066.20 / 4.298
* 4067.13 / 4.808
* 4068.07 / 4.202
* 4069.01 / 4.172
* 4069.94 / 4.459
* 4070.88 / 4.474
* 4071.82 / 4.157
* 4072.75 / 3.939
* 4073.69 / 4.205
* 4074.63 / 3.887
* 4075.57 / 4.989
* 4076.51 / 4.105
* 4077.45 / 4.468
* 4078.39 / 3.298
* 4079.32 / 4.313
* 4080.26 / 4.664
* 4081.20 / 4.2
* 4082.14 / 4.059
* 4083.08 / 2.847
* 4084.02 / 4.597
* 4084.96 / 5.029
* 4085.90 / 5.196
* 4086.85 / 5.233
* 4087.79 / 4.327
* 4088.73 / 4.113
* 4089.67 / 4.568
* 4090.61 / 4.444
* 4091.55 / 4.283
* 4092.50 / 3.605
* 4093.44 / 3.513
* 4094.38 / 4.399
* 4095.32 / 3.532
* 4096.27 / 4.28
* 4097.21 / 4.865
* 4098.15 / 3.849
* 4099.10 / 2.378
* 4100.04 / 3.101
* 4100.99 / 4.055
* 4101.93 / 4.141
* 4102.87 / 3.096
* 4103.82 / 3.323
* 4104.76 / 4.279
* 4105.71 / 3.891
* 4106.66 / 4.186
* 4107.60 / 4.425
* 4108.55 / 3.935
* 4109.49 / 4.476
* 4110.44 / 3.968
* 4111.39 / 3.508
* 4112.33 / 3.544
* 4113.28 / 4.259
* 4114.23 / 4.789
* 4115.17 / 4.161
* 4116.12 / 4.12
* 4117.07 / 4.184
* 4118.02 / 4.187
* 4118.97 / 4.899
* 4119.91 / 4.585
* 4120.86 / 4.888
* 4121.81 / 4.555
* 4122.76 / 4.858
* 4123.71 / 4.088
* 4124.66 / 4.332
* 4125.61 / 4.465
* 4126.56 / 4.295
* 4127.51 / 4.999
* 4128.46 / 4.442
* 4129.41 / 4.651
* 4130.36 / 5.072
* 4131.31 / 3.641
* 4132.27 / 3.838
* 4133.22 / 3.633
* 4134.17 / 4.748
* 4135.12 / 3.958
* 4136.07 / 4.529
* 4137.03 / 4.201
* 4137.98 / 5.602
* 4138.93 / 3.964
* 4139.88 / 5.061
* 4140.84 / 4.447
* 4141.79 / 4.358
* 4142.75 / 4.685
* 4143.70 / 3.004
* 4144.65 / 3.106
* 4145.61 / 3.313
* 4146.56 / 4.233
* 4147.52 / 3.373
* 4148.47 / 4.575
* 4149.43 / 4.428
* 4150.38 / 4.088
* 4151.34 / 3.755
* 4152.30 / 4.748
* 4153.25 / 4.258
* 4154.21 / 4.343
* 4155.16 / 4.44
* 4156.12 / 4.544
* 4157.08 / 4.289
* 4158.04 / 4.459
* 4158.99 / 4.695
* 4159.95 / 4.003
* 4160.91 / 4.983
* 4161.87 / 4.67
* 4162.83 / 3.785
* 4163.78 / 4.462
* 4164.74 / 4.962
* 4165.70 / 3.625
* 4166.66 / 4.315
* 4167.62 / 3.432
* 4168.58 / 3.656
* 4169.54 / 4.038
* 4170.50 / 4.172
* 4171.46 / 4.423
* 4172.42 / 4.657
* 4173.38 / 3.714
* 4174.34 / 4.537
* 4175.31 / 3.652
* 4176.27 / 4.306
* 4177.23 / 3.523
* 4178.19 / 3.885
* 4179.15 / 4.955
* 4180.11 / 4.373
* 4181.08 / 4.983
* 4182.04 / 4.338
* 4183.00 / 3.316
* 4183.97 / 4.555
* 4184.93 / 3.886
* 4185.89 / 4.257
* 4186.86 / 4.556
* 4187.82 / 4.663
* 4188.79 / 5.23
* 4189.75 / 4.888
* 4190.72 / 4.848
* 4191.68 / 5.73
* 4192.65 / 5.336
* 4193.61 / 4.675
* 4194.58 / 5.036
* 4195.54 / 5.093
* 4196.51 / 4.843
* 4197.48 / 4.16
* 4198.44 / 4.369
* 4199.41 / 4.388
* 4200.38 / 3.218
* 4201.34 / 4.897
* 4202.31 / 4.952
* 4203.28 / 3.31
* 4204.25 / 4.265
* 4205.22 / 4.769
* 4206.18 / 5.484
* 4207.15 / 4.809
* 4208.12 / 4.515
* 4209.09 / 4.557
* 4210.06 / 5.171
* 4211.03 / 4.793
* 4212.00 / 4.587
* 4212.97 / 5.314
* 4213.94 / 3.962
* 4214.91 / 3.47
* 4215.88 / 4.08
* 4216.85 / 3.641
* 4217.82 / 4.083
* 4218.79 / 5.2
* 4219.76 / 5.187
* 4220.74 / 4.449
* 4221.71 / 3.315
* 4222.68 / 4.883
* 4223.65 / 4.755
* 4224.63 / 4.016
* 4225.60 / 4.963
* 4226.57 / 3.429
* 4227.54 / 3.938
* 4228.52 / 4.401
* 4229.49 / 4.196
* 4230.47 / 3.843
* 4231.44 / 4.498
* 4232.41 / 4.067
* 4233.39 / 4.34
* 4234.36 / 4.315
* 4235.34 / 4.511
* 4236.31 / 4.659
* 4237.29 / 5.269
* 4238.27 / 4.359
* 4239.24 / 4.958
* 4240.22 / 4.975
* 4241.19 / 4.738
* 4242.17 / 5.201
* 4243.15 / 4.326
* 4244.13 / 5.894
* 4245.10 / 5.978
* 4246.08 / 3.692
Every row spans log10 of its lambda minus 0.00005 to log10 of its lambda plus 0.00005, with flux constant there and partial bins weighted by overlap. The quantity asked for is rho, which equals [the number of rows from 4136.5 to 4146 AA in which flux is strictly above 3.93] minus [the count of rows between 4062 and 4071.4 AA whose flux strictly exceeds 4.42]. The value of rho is 3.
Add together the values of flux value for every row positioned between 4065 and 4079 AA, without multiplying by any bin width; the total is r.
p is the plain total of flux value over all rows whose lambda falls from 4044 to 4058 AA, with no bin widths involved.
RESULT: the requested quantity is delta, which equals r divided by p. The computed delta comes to 1.07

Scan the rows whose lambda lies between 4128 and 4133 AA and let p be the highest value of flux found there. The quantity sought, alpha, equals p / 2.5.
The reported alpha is 2.03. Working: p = 5.072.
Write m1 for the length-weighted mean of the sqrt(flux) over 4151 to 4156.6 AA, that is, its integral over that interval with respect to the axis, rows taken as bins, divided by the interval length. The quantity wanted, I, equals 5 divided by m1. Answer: 2.39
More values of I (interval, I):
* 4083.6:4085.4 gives 2.28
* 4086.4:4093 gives 2.40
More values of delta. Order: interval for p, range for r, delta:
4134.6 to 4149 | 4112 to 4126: 1.06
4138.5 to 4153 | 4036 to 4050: 1.03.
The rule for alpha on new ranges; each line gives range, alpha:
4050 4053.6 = 2.05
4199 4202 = 1.96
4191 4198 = 2.29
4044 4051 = 2.05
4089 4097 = 1.83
